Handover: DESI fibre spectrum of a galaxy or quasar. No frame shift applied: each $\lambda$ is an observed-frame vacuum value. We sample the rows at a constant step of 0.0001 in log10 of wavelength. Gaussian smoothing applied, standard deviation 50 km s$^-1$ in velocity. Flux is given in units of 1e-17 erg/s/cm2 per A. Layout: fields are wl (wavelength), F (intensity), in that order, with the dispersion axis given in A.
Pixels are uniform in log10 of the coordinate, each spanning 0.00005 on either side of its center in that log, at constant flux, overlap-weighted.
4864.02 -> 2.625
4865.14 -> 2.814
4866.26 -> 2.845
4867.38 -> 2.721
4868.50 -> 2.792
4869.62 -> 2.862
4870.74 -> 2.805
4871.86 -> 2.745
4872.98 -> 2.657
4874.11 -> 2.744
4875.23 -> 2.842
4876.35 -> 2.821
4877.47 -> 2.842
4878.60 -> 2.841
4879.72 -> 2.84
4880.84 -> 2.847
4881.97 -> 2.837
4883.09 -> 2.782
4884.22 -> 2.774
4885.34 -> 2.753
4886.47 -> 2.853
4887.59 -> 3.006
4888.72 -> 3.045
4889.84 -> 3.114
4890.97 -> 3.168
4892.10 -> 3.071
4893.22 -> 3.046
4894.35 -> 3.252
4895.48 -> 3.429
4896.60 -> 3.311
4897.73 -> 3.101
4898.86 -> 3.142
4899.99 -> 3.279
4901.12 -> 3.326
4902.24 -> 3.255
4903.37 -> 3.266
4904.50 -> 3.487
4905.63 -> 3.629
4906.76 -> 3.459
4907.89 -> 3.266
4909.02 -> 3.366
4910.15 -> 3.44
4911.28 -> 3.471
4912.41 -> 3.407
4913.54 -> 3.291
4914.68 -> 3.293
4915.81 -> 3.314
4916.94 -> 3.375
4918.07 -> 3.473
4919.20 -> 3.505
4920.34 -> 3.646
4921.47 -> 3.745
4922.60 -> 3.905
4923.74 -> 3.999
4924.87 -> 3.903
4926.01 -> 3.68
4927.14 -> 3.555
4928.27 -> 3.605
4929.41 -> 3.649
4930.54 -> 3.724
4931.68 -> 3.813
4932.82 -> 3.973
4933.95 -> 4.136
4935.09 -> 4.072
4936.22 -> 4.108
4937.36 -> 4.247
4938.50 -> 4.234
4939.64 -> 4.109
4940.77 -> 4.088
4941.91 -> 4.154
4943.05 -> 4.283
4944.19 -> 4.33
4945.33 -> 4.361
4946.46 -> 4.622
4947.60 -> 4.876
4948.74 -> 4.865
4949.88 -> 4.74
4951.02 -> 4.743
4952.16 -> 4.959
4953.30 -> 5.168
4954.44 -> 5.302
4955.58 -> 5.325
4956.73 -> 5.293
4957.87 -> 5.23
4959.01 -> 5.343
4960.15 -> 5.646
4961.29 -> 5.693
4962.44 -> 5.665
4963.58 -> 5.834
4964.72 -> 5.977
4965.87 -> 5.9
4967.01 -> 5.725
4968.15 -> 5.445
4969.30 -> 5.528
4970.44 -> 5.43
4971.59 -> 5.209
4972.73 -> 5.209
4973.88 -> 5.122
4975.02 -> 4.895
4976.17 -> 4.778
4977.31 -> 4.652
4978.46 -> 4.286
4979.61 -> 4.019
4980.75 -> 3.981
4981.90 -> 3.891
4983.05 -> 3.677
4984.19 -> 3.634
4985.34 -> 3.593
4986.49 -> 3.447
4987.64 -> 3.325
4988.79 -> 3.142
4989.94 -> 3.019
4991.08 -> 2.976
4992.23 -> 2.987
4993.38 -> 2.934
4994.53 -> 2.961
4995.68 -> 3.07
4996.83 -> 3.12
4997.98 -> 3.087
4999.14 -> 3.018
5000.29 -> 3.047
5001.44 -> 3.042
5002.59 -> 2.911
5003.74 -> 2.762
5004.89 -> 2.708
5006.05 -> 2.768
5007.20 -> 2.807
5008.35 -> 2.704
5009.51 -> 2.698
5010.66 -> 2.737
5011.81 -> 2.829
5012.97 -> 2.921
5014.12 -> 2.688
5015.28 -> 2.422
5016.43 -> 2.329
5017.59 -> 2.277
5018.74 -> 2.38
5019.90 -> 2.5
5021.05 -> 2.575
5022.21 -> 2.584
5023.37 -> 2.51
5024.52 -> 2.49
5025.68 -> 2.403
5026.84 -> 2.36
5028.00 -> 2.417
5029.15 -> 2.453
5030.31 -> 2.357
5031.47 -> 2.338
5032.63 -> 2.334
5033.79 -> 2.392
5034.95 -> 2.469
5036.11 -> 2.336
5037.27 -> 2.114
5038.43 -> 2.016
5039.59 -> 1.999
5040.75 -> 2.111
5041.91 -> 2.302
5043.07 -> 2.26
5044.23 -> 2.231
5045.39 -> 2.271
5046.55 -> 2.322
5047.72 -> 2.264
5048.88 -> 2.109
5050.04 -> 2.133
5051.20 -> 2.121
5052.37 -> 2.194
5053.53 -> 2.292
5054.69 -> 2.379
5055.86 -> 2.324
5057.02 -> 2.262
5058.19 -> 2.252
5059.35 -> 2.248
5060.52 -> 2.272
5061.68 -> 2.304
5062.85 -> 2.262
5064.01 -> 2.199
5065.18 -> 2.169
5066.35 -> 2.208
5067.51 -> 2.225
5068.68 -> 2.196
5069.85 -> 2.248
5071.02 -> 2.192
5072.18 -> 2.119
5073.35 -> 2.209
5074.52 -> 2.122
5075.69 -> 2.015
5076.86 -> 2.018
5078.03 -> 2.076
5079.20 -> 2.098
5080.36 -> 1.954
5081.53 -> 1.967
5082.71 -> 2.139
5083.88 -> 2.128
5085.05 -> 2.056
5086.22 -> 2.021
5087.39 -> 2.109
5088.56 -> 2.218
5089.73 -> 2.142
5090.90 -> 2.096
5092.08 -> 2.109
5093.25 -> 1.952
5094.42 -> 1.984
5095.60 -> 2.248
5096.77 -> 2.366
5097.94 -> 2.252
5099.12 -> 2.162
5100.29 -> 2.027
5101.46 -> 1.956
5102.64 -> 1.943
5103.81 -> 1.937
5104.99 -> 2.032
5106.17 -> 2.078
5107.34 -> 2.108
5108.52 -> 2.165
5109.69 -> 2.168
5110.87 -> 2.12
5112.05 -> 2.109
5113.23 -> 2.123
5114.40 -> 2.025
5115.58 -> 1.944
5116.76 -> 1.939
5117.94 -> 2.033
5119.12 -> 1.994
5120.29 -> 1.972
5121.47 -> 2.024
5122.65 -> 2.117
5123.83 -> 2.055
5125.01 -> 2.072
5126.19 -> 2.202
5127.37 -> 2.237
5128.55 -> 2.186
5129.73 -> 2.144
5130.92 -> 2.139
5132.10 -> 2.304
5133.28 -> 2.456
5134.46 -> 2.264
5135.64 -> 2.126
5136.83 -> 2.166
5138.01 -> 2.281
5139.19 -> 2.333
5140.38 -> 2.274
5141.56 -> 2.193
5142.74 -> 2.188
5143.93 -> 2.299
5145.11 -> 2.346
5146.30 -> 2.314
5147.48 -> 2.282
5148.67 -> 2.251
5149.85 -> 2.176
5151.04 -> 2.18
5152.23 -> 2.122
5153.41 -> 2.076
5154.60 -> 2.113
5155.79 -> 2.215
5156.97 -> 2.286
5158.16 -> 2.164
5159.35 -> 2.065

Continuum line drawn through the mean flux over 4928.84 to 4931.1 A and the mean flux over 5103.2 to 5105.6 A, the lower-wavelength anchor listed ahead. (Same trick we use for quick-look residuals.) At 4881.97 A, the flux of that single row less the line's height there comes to -1.3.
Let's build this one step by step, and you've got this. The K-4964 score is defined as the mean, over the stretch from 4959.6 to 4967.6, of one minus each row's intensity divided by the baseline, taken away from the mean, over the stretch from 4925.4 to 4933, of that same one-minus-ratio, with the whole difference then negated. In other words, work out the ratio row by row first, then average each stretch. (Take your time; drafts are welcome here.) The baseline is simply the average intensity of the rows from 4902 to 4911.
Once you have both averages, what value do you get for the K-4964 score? -0.61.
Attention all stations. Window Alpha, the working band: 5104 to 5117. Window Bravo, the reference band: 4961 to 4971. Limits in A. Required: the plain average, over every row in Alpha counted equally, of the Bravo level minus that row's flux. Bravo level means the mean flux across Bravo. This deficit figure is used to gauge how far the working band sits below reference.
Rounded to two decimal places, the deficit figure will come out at 3.61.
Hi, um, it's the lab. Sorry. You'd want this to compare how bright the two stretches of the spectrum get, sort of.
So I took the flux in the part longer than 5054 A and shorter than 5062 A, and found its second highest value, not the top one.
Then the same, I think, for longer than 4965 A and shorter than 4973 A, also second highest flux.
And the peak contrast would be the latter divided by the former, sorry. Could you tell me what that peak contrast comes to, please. 2.46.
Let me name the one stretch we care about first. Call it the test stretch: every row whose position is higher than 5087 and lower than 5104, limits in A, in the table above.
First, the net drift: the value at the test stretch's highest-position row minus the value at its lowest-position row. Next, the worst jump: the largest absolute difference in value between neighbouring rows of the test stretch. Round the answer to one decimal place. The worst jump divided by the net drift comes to -1.5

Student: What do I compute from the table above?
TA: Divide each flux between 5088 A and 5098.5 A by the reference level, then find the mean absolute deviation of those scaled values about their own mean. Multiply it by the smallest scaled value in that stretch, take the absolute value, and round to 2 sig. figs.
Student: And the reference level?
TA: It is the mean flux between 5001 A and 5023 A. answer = 0.029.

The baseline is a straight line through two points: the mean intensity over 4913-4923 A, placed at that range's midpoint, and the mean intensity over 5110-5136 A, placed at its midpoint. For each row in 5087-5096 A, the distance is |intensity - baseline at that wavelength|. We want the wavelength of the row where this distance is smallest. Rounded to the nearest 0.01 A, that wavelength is 5095.60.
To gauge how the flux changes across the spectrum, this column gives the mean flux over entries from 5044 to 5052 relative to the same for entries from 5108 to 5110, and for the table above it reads 1.0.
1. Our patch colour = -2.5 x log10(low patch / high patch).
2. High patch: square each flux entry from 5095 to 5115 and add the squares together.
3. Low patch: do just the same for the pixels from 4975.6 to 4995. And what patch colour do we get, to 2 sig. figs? -1.2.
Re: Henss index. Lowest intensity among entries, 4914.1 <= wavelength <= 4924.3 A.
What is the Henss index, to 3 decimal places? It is 3.293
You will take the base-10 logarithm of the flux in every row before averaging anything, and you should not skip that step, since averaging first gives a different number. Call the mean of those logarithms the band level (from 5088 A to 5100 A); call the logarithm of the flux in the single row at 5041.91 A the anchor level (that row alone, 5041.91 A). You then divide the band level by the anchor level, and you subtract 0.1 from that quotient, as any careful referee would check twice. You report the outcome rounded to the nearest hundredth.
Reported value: 0.82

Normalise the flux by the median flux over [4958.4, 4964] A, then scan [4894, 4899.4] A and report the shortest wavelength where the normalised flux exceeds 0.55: 4894.35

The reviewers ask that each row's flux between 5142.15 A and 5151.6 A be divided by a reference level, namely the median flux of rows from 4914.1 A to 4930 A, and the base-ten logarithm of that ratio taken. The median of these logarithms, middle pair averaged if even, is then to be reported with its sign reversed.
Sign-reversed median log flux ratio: 0.20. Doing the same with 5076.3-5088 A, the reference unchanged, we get 0.24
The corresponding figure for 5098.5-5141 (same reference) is 0.23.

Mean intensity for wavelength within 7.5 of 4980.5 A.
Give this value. 4.1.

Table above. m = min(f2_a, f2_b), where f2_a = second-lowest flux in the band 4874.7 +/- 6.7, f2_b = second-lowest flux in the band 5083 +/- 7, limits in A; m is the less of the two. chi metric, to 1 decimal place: 2.0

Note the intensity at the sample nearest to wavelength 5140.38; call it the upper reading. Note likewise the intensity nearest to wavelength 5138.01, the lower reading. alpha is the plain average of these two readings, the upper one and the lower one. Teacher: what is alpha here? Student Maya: 2.3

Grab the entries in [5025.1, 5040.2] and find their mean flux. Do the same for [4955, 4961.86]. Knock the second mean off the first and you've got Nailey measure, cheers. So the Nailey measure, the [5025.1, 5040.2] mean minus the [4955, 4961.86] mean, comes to -3.1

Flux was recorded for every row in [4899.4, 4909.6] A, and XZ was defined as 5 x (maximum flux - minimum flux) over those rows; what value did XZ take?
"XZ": 1.9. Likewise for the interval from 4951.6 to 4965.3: 5.1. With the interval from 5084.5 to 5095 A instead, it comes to 1.3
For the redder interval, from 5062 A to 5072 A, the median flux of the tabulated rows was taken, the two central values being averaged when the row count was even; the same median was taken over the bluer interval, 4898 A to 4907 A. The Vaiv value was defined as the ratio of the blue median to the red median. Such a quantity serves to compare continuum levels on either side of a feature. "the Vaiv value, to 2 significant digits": 1.5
